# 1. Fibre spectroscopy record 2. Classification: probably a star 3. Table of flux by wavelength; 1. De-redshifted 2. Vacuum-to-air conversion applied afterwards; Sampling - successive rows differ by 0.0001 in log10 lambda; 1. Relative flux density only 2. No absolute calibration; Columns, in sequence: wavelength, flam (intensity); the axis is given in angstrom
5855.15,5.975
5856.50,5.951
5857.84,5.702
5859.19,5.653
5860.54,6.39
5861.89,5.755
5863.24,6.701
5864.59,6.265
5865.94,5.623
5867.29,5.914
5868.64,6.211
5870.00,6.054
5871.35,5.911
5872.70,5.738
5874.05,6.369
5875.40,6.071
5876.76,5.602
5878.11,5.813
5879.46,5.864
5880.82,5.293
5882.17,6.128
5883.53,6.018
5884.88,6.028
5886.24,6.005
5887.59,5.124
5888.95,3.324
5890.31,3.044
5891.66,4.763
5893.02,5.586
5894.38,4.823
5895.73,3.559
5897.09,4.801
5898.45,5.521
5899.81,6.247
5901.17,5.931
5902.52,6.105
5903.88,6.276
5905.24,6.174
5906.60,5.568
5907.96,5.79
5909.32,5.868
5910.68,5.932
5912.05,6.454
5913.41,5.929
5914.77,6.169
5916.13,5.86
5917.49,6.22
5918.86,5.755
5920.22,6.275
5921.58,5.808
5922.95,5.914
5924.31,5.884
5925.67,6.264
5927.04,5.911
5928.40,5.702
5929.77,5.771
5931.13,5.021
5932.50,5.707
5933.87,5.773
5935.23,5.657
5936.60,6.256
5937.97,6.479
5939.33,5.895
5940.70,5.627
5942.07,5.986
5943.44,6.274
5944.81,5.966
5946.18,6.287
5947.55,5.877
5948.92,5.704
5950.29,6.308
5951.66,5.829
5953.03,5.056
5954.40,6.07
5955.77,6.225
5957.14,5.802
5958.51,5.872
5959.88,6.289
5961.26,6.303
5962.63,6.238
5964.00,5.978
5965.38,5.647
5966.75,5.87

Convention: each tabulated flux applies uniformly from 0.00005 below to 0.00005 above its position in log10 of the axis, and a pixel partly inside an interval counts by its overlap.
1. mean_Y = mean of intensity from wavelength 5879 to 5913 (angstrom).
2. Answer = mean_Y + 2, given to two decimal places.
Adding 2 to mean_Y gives 7.45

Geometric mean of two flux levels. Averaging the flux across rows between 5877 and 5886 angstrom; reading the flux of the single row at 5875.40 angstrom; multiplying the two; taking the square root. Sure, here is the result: 5.96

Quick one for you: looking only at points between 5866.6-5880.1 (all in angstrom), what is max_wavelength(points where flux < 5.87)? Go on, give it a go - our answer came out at 5879.46 angstrom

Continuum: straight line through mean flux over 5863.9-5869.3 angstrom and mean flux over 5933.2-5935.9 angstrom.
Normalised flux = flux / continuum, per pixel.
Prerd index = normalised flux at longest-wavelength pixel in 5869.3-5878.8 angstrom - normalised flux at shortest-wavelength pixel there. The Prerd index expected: -0.035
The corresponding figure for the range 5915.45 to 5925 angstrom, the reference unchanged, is 0.010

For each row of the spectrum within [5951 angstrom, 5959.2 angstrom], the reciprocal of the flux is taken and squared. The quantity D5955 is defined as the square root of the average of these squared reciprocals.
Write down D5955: 0.173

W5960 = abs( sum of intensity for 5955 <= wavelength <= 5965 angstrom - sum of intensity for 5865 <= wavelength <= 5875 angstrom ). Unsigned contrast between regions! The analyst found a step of 0.9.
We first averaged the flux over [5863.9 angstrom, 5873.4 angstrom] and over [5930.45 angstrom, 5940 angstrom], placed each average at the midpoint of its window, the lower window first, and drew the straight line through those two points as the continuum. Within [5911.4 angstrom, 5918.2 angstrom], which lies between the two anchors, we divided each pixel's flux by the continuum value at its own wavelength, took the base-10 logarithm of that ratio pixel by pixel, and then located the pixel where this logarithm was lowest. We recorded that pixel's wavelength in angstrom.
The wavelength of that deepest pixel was 5916.13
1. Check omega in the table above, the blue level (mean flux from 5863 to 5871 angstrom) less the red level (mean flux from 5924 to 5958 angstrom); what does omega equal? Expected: 0.2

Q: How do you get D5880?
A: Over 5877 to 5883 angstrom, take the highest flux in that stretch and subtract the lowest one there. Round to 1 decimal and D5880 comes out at 0.8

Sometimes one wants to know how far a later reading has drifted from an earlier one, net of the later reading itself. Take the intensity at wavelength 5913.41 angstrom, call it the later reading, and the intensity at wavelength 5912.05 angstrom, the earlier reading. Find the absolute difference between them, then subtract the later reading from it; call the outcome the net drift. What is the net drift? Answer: -5.4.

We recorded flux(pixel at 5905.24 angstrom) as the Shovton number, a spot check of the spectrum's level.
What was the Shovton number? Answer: 6.174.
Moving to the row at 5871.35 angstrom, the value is 5.911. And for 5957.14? 5.802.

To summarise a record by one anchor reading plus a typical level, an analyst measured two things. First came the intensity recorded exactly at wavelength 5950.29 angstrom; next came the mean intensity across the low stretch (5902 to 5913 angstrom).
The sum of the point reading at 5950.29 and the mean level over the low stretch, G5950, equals 12.3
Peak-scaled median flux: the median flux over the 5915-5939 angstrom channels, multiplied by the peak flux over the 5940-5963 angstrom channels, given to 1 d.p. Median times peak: 37.0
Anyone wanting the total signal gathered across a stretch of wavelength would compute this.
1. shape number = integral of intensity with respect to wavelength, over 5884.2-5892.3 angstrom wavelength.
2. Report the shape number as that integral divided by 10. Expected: 3.8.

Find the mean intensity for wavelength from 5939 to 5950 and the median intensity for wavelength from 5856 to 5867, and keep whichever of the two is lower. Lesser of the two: 5.9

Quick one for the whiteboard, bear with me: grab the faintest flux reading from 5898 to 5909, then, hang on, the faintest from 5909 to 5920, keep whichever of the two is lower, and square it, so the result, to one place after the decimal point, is 30.5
